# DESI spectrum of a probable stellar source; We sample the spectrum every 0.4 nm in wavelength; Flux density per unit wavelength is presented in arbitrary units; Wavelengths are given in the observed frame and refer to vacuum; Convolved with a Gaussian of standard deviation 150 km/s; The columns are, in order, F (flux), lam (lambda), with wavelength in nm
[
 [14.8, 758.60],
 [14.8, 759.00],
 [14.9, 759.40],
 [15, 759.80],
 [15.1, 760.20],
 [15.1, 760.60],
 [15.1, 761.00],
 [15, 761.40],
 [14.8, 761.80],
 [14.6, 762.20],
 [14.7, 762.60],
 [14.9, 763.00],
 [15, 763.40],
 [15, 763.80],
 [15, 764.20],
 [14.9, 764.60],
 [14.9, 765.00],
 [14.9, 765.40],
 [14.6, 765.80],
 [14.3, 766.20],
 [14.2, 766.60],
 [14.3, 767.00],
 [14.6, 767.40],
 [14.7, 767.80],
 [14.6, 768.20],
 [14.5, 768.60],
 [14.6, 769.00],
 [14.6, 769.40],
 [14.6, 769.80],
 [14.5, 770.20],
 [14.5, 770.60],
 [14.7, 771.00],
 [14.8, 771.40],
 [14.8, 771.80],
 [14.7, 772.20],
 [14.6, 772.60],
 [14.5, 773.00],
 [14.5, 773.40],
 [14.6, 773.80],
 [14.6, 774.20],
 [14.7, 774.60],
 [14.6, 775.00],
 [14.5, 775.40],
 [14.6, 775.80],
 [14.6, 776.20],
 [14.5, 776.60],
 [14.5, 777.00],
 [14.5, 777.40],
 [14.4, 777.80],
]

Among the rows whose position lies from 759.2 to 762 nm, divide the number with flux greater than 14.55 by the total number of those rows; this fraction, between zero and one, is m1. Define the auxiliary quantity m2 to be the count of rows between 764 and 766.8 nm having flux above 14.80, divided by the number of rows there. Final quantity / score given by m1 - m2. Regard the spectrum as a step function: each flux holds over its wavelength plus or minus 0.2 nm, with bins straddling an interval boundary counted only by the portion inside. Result 0.4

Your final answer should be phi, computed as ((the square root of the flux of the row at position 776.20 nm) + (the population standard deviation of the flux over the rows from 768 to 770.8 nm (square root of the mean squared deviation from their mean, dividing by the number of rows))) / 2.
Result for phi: 1.94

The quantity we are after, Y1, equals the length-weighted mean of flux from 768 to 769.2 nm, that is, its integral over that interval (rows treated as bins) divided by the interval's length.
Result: 14.6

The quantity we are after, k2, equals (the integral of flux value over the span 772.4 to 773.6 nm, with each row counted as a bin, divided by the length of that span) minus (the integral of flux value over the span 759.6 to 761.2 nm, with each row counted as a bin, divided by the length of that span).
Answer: -0.5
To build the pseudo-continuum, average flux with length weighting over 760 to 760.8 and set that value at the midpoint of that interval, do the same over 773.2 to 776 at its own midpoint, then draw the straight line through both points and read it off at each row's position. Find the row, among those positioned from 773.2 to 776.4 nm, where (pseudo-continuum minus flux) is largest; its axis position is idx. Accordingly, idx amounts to 773.40 nm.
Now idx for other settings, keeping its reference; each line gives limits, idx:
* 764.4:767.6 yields 766.60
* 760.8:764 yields 762.20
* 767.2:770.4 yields 768.60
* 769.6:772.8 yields 770.20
